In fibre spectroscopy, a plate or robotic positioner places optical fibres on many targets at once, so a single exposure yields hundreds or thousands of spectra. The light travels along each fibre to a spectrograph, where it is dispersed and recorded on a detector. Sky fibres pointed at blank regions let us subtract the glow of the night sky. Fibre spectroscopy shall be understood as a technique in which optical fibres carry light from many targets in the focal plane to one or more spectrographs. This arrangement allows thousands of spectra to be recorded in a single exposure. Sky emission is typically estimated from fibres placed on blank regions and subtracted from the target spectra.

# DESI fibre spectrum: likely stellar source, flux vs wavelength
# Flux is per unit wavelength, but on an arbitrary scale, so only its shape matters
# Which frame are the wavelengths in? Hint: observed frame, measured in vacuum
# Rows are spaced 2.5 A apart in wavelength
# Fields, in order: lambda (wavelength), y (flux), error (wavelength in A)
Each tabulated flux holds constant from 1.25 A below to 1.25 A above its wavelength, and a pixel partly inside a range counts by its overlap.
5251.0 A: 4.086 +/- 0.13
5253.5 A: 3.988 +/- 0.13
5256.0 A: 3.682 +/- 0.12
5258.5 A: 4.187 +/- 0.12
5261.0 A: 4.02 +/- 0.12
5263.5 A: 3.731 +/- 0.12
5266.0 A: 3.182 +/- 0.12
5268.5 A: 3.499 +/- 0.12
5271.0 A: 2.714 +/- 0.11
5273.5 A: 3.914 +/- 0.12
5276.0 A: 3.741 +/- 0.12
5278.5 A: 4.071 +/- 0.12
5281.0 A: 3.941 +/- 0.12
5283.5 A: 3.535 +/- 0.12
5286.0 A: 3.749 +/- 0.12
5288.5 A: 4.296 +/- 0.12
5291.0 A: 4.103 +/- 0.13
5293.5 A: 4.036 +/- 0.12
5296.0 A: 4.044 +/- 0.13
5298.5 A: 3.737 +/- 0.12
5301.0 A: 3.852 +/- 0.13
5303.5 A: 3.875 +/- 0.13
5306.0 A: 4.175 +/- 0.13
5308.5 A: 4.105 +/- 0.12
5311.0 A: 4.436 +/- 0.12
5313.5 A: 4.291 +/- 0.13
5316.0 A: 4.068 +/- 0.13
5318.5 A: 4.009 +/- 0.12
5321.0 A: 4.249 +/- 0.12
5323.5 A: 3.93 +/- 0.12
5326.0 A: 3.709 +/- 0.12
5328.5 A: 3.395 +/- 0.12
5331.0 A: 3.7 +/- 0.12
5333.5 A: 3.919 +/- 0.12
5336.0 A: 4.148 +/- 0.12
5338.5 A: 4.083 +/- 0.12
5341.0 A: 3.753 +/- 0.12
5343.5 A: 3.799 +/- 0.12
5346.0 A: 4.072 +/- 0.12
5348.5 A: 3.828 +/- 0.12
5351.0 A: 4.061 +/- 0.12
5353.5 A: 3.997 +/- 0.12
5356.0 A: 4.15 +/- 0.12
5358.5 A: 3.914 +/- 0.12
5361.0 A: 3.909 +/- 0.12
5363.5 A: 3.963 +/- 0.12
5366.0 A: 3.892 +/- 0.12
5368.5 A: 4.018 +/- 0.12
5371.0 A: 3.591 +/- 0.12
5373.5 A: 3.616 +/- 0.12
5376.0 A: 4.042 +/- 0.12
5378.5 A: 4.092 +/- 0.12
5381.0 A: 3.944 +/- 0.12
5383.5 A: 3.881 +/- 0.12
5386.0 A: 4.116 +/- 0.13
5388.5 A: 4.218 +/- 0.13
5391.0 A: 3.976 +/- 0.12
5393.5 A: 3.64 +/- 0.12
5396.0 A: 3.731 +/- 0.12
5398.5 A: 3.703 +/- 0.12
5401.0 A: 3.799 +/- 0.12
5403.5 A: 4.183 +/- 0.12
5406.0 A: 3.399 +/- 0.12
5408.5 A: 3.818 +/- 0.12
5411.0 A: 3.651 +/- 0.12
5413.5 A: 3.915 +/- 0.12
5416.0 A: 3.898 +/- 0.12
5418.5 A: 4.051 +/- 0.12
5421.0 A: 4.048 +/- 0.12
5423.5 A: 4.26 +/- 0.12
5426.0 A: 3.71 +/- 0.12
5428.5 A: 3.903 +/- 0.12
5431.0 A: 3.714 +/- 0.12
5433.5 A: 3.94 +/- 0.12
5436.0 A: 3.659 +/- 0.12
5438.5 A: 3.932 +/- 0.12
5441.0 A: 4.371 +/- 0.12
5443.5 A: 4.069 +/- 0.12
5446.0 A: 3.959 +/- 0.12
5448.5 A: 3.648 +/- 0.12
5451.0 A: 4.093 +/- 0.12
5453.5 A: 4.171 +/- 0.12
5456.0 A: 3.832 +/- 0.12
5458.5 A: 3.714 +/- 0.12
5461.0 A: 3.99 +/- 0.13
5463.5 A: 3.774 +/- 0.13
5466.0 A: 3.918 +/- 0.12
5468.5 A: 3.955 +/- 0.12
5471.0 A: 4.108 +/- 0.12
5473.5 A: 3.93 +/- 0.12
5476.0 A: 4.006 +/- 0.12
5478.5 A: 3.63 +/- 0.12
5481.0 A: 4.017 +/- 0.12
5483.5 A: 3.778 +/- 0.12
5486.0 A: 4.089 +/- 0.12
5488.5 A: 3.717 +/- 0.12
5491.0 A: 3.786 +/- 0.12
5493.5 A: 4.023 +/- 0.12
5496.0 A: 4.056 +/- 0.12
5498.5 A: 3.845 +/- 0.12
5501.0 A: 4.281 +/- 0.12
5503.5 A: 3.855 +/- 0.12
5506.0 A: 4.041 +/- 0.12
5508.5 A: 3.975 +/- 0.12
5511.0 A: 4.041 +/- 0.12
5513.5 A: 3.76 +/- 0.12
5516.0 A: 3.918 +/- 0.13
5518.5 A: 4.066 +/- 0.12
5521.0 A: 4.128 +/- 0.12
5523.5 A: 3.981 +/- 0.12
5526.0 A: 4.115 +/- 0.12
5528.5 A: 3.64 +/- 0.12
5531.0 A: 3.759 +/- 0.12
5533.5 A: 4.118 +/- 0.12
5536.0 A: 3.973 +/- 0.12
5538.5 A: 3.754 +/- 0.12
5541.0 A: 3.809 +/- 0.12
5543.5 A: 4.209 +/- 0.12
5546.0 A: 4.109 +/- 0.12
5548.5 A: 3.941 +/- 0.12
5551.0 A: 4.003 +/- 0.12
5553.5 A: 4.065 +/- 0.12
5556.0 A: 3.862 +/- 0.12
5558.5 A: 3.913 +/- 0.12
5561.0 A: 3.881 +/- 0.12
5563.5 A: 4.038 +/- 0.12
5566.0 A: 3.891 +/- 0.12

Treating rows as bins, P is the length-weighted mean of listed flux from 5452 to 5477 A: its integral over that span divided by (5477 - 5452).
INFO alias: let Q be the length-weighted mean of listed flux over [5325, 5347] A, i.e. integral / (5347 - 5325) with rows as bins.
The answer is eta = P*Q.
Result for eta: 15.1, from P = 3.94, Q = 3.84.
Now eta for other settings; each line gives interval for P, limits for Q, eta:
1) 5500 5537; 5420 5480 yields 15.6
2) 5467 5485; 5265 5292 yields 14.5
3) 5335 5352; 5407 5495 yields 15.5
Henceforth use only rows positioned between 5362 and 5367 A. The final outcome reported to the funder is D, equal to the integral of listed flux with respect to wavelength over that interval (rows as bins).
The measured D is 19.6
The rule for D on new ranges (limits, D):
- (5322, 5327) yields 19.2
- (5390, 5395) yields 19.0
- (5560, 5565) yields 19.8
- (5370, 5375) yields 18.1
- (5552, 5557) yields 19.9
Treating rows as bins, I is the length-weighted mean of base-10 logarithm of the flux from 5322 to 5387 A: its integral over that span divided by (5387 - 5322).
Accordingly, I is 0.591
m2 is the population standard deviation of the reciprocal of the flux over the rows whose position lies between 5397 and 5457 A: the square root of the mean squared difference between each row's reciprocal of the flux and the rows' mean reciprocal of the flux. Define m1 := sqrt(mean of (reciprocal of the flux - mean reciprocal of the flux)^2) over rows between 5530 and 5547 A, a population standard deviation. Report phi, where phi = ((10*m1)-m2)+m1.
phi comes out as 0.108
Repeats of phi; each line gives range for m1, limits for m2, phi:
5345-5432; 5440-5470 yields 0.132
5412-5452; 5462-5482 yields 0.129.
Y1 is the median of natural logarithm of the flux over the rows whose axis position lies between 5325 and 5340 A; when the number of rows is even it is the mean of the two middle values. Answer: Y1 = 1.34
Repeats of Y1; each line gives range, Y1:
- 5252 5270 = 1.32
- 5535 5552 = 1.38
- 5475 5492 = 1.33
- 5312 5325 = 1.40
